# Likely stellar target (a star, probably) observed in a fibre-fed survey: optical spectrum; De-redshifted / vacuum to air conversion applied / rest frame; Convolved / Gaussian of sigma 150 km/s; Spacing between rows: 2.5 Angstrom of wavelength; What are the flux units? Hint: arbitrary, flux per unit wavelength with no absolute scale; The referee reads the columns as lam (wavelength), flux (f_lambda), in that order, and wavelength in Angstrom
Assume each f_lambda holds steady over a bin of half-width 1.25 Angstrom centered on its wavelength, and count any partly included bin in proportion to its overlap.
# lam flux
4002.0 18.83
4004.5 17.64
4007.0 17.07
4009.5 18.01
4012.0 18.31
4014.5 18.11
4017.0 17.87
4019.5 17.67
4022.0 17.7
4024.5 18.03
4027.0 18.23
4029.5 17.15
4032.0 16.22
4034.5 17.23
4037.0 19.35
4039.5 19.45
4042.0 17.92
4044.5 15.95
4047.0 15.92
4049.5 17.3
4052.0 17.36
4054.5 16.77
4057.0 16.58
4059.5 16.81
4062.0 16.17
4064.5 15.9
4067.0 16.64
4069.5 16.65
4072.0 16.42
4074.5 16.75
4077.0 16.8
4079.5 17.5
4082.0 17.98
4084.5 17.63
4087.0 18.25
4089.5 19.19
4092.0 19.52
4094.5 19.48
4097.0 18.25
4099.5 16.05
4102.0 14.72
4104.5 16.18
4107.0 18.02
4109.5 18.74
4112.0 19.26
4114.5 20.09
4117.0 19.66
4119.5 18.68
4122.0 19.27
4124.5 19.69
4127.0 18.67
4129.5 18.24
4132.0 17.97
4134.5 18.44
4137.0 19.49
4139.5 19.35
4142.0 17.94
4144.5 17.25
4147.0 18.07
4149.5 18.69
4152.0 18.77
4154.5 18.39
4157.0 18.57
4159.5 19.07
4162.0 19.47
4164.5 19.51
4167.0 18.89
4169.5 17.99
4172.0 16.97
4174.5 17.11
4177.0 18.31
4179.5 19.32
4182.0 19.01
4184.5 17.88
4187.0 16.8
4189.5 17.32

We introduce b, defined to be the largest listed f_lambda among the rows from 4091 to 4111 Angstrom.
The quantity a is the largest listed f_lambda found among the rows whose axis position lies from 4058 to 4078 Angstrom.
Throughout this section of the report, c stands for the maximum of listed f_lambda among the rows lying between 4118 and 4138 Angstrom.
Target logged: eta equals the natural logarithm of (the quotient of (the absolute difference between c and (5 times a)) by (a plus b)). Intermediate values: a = 16.81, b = 19.52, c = 19.69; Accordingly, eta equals 0.57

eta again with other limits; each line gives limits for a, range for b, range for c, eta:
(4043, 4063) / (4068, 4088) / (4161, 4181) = 0.64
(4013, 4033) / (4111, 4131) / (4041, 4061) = 0.65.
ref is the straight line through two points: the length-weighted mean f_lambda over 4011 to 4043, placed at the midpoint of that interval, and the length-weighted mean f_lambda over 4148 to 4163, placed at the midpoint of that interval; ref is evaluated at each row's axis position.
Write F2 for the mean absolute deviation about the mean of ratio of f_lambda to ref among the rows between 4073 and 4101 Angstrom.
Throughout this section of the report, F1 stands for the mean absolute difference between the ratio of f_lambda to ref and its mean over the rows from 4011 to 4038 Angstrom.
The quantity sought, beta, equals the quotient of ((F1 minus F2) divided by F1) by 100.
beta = -0.005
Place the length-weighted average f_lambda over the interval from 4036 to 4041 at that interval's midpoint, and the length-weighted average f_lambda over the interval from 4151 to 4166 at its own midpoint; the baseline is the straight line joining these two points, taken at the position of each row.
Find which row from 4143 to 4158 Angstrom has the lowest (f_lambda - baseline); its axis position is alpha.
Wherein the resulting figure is 4144.5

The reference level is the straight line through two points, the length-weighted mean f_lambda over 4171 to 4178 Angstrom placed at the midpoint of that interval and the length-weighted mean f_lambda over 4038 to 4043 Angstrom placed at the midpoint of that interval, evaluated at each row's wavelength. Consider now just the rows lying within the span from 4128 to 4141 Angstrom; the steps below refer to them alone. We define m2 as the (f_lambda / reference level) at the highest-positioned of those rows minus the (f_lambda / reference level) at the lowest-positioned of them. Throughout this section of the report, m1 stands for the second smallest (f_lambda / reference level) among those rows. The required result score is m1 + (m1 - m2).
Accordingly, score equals 2.0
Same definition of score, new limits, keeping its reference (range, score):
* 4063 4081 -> 1.7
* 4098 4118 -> 1.6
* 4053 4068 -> 1.7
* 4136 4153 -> 2.1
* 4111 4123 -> 2.1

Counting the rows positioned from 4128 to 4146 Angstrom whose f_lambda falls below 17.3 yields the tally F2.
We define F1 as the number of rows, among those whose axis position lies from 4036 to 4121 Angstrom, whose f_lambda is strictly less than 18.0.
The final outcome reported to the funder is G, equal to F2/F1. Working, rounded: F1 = 21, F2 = 1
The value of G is 0.05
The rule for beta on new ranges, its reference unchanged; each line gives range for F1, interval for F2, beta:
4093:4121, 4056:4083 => 0.007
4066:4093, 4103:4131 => 0.001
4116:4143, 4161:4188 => -0.005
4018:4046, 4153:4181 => 0.002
